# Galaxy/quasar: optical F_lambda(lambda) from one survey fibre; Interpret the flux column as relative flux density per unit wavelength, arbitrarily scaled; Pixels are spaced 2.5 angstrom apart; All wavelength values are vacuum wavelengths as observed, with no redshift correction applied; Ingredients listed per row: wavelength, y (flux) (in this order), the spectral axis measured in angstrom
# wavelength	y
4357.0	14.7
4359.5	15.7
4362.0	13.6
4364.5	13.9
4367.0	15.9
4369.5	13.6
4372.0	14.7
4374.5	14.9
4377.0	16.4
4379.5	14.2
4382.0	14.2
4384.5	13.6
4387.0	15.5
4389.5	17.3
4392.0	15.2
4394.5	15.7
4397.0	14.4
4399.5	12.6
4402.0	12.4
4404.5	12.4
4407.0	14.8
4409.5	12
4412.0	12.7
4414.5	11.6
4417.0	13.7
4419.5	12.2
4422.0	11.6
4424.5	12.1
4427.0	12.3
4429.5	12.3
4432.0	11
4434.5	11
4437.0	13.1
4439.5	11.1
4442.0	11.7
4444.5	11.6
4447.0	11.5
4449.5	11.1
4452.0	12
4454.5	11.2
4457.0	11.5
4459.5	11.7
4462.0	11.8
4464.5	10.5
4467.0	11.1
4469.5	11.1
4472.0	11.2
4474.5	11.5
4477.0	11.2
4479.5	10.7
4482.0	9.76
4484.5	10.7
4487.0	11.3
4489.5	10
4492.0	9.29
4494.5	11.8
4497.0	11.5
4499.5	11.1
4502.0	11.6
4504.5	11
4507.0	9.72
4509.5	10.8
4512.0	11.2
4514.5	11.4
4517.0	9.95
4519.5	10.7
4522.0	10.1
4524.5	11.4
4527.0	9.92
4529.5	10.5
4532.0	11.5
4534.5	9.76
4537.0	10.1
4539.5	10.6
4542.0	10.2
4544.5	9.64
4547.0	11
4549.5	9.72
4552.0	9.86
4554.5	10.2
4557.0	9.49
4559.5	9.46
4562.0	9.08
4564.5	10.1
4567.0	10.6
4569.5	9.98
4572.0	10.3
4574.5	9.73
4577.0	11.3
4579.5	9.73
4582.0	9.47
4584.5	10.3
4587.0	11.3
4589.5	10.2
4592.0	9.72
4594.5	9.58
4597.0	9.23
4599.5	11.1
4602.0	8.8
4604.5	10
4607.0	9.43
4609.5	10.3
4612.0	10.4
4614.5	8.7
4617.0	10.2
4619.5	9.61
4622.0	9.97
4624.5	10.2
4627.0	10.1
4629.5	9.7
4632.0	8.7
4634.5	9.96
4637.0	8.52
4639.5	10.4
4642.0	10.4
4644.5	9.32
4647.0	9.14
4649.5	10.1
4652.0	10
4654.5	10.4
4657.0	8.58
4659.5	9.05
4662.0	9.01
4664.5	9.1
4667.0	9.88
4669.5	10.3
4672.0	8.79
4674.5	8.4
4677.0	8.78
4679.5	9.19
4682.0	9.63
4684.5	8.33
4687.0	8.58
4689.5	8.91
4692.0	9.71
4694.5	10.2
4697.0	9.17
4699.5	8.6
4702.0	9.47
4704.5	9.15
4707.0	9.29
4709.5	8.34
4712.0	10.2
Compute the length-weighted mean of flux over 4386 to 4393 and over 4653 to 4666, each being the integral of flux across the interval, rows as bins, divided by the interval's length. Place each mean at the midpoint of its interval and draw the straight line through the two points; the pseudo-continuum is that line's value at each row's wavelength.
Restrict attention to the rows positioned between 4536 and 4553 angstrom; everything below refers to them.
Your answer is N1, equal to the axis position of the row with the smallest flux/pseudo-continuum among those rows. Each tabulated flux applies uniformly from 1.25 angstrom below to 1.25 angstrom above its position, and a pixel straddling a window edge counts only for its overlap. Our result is 4544.5 angstrom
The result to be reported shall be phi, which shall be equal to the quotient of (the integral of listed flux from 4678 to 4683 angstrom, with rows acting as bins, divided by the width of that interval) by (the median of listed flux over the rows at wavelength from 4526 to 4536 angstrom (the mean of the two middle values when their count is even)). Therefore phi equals 0.92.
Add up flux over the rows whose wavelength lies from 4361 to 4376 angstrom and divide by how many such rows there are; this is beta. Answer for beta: 14.4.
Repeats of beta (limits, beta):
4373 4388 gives 14.8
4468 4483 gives 10.9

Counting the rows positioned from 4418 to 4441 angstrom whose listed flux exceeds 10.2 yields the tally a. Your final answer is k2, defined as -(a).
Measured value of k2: -9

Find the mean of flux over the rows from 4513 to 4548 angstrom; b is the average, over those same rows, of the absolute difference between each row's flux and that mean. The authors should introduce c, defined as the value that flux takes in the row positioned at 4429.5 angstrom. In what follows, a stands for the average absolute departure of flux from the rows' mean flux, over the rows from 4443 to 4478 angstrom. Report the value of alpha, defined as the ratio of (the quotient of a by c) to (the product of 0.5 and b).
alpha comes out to 0.09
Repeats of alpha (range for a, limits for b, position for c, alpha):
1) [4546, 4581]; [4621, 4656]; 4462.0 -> 0.16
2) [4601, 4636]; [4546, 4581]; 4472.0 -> 0.18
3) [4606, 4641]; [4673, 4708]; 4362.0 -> 0.18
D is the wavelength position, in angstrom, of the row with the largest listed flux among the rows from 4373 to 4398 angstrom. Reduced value 4389.5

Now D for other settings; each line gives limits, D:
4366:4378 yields 4377.0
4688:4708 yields 4694.5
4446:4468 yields 4452.0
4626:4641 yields 4639.5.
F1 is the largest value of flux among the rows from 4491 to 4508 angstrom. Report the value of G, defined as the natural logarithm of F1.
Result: 2.47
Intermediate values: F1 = 11.8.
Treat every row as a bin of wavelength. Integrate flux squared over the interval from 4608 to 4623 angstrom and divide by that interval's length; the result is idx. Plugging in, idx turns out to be 97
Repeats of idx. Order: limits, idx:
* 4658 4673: 88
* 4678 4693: 82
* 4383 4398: 235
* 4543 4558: 100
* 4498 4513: 119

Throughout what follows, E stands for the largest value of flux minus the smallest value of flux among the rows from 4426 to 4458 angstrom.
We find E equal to 2.10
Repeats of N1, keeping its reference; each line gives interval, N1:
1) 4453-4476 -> 4464.5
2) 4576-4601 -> 4582.0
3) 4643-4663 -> 4657.0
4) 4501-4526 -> 4507.0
